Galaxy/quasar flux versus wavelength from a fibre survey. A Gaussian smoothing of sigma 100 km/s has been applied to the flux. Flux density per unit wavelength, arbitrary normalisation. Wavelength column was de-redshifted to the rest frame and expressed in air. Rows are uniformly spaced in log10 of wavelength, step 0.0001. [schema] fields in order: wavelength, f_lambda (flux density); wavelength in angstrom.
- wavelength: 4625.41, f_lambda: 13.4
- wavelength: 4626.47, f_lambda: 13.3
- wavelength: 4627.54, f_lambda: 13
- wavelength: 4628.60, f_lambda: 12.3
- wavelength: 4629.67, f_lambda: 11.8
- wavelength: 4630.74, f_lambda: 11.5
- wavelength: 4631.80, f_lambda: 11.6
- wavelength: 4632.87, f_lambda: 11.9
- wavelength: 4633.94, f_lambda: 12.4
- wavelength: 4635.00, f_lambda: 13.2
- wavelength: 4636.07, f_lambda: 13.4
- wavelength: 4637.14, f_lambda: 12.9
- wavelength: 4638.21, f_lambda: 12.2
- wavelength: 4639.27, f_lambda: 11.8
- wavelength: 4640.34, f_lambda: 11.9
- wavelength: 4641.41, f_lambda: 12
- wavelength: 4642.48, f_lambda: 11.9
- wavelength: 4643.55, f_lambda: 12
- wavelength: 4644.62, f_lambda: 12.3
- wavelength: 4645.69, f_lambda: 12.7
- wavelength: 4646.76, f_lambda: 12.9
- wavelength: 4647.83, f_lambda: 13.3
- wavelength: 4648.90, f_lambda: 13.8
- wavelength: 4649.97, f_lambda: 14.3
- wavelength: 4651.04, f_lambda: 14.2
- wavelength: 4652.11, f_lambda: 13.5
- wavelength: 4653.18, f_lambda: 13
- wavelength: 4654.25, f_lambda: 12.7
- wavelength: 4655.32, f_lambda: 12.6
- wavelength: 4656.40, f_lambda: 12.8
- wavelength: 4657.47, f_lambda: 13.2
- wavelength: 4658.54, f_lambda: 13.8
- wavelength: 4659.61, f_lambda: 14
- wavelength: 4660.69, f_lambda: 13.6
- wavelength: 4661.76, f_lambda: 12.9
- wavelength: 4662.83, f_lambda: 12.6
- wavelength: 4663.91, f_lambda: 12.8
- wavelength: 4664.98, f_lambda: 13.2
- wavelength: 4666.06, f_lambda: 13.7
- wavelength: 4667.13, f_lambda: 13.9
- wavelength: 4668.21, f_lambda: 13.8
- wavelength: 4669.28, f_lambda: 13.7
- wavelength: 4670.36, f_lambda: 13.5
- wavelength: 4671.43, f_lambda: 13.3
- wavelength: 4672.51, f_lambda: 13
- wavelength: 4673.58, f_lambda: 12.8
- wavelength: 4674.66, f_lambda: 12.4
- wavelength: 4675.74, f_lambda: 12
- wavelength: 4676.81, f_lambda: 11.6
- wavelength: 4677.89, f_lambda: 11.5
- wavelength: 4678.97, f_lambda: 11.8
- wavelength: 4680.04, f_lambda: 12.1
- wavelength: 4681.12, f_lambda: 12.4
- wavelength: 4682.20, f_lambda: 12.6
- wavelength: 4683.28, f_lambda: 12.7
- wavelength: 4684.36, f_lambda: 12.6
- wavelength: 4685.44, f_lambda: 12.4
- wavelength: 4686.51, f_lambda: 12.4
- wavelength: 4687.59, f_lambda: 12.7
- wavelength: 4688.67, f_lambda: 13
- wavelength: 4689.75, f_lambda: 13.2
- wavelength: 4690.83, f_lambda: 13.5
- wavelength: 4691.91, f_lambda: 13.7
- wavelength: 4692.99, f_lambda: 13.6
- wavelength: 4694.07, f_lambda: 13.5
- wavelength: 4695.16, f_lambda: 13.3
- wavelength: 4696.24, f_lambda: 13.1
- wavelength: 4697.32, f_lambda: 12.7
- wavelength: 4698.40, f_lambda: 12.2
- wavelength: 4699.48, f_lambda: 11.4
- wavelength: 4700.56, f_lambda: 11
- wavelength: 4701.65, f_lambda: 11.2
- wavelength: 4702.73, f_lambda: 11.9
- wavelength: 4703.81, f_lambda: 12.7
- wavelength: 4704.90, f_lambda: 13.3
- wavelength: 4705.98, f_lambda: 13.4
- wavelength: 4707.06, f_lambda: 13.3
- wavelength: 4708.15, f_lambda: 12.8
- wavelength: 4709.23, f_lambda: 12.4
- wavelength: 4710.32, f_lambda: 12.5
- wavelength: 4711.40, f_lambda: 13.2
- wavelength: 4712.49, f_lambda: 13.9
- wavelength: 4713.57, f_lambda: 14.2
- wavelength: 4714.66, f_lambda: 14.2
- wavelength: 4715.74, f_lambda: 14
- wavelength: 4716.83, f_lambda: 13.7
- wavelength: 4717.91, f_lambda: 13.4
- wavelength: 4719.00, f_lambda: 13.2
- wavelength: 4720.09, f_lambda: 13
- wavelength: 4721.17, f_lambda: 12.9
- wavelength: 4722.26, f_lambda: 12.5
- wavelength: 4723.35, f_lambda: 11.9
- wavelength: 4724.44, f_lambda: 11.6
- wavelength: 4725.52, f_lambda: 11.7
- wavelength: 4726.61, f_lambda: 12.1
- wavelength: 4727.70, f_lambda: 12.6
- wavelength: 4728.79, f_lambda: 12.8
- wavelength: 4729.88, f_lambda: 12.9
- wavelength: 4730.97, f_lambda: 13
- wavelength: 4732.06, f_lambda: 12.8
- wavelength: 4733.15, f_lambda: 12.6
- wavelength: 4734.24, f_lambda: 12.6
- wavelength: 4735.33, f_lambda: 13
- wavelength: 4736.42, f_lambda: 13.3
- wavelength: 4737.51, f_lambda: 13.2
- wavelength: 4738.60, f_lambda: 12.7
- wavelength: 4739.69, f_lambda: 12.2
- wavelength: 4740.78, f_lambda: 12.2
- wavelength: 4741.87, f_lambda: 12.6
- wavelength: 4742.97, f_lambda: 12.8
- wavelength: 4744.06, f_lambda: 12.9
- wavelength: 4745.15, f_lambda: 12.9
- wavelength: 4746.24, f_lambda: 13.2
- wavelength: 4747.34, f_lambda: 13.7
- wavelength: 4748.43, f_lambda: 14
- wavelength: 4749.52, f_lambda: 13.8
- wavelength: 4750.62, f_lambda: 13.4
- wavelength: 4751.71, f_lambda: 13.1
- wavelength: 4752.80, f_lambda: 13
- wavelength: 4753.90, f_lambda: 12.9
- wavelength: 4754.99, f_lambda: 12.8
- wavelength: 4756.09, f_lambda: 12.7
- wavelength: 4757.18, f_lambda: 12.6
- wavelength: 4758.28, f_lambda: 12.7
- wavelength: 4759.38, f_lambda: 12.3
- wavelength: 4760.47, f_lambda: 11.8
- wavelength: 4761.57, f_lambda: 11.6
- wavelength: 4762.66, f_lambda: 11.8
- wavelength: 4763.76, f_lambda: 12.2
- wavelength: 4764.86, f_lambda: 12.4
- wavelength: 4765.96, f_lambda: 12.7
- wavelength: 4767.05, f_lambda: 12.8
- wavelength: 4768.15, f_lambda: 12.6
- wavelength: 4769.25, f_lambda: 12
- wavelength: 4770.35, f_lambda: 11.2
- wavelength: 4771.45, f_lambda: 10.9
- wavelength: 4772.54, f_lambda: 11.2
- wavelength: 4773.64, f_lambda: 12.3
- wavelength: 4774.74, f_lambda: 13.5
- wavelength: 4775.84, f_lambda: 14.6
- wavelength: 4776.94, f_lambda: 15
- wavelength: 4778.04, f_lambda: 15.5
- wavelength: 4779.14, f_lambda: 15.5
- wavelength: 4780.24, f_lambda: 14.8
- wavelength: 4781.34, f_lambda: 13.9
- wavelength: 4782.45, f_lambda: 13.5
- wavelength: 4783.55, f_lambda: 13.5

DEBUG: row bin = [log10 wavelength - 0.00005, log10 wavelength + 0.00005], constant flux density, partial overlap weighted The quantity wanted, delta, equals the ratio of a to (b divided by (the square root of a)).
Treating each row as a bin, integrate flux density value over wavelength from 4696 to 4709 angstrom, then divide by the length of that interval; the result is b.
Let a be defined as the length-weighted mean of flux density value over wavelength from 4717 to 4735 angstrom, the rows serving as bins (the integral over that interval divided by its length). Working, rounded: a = 12.63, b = 12.4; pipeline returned 3.62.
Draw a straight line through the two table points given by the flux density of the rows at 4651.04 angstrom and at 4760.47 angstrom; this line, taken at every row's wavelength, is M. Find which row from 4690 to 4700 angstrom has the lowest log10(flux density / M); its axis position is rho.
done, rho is 4699.48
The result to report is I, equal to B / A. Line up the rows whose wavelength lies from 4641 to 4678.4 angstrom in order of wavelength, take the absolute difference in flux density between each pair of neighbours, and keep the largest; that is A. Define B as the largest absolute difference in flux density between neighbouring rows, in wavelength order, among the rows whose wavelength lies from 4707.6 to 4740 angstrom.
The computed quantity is 1.0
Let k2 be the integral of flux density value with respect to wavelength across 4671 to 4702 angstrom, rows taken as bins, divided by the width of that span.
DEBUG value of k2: 12.5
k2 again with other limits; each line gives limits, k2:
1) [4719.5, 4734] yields 12.5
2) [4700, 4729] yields 12.8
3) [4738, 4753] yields 13.0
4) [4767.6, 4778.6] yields 12.9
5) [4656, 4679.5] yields 13.0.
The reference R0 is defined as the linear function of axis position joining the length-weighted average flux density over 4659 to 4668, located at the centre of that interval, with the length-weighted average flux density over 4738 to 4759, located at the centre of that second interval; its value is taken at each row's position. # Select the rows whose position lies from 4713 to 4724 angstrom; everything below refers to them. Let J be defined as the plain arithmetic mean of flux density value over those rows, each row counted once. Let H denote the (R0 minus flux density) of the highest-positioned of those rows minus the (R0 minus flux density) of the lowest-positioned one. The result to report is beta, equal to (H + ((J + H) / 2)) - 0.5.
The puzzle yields 9.5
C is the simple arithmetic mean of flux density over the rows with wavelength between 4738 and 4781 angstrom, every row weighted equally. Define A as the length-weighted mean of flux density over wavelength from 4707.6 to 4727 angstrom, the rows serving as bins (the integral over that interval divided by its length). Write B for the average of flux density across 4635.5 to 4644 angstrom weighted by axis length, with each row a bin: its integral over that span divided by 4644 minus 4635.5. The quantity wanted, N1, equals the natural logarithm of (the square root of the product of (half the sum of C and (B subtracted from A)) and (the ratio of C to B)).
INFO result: 0.98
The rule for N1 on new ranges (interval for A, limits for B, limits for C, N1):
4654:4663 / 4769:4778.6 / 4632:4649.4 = 0.91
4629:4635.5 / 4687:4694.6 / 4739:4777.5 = 0.85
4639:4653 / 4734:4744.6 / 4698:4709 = 0.90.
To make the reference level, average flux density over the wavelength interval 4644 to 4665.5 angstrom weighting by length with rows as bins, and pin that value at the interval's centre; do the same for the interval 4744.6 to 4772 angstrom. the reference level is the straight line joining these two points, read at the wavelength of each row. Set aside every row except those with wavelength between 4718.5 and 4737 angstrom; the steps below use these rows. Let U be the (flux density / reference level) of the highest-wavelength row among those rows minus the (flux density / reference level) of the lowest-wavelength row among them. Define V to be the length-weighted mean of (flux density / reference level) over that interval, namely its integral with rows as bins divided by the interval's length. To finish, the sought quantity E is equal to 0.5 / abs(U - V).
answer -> 0.51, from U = 0.02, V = 0.99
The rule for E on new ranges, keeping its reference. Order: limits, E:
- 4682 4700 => 0.47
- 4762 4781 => 0.63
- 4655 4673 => 0.51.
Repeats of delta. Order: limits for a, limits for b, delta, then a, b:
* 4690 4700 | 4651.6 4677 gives 3.58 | 13.01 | 13.1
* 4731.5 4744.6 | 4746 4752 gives 3.35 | 12.74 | 13.6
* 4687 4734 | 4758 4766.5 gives 3.79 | 12.85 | 12.2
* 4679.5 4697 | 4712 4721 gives 3.40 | 12.92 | 13.7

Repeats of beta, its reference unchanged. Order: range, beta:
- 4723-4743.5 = 4.3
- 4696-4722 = 6.1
